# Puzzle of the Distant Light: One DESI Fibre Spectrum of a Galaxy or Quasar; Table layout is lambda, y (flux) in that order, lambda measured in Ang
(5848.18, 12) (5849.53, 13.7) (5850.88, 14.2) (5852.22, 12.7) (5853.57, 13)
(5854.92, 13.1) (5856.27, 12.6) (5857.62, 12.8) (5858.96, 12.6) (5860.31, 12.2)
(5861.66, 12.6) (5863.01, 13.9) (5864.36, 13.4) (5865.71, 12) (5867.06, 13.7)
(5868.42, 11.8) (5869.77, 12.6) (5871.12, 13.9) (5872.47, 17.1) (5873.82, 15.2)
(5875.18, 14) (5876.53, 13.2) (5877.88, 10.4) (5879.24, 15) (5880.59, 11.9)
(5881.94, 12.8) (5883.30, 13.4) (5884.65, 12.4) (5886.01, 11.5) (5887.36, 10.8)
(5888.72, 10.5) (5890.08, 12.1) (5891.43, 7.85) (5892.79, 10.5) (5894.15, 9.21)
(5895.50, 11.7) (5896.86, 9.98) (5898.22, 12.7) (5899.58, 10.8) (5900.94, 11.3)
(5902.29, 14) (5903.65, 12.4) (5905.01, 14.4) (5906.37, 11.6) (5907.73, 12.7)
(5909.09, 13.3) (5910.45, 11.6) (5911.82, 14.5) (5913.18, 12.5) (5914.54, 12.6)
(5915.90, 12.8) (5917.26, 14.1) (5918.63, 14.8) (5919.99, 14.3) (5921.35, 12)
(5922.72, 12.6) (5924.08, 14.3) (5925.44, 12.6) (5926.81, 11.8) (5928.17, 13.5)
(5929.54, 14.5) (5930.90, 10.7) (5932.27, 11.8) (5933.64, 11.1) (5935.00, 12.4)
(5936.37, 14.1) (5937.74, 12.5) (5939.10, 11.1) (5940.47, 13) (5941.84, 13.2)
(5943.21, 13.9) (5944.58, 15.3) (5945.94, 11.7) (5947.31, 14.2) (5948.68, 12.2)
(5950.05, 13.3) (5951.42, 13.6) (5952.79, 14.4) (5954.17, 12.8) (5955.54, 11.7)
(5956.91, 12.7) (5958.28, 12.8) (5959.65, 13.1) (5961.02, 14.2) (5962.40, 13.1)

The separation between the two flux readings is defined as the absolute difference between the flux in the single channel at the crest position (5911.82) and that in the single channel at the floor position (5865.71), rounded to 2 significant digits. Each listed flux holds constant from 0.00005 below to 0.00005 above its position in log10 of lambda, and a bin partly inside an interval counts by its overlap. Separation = 2.5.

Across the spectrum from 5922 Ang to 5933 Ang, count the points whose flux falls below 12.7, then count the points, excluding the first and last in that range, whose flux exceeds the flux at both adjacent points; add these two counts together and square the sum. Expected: 49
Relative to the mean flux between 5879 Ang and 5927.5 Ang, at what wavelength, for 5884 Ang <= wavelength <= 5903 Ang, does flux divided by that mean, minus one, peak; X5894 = 5902.29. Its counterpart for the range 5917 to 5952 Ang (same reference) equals 5944.58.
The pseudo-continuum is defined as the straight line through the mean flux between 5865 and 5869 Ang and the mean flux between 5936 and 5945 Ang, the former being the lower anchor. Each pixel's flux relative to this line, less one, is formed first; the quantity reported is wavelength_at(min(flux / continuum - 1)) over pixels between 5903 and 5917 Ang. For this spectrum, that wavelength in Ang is 5910.45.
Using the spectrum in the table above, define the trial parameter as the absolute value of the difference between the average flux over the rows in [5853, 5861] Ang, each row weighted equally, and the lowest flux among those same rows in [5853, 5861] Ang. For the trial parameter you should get 0.52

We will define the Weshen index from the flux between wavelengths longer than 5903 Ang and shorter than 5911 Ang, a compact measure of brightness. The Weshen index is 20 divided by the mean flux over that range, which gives 1.58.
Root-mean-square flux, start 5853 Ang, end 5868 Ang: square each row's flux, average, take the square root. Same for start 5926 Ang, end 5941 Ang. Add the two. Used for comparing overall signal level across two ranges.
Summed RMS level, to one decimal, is 25.4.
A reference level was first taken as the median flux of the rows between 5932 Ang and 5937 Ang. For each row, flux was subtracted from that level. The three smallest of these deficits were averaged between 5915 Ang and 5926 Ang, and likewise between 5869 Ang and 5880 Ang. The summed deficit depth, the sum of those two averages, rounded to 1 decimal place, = -6.0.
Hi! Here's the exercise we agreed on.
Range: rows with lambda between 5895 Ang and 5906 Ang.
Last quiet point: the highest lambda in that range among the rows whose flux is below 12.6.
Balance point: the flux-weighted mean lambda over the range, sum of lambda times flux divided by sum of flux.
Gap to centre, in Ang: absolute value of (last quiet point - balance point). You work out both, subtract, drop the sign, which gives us 3.1 Ang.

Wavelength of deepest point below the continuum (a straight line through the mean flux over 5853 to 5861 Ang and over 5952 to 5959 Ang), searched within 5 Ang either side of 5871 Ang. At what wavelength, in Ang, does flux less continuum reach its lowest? 5868.42 Ang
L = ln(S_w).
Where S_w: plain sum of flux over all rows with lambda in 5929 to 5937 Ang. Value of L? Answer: 4.312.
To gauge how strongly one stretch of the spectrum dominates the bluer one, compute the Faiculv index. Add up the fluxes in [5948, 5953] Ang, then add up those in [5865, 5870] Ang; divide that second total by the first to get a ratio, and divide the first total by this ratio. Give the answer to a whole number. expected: 57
